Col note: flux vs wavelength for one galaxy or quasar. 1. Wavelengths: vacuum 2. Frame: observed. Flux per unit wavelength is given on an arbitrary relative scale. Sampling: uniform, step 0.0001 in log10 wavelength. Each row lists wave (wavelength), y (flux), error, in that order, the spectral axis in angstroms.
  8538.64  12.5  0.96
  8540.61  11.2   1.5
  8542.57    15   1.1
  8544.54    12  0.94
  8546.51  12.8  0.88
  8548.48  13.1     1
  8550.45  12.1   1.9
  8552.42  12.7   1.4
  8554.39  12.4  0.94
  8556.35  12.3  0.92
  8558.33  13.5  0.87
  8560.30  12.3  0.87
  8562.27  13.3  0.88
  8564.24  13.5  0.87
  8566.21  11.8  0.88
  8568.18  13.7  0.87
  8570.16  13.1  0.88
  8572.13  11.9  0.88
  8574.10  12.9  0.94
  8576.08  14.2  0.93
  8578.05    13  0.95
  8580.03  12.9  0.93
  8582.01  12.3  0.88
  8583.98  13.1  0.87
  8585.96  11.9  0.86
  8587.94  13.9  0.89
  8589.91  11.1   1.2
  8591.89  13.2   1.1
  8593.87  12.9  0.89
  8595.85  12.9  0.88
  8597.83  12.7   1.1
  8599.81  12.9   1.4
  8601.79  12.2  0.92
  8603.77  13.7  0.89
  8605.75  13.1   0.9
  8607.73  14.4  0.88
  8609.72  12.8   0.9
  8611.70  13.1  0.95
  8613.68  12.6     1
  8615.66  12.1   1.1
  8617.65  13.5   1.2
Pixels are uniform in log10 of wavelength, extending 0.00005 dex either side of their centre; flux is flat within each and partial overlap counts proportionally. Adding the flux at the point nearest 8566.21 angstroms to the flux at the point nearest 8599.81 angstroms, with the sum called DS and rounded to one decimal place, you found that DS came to 24.7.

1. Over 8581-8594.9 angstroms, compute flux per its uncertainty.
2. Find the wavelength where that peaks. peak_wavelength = 8587.94 angstroms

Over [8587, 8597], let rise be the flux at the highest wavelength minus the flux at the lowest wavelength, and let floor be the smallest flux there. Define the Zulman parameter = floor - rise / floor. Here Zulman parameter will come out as 11.2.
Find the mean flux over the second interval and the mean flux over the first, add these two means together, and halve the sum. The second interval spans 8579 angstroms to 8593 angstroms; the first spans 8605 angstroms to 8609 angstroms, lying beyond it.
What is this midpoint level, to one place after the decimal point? 13.2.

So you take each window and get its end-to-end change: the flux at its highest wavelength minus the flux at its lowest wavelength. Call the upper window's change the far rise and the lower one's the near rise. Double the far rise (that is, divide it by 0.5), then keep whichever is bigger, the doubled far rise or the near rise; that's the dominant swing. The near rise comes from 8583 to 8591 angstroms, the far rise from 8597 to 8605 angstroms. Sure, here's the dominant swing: 2.0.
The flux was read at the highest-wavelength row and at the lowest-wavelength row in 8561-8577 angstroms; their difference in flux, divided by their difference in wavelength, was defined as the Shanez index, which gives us 0.065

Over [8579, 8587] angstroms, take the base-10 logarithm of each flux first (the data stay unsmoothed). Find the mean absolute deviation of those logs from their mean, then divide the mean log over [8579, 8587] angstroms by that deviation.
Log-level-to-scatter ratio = 70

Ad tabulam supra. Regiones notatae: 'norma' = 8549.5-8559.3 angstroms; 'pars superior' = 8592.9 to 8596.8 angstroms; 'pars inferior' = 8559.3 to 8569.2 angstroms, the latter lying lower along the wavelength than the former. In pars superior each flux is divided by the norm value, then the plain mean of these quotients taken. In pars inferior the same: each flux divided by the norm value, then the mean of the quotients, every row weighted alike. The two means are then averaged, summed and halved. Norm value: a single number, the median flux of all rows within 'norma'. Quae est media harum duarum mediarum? 1.04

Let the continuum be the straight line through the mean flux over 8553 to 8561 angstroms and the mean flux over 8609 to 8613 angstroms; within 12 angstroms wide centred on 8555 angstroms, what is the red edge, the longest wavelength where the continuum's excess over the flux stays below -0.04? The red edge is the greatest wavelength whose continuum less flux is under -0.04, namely 8558.33 angstroms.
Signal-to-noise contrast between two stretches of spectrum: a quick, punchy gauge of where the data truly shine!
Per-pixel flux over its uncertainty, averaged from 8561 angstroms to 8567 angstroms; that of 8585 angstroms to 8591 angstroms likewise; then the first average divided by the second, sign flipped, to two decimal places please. -1.14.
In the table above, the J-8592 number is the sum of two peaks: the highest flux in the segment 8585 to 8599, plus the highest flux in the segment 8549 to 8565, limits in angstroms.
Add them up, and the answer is 27.4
